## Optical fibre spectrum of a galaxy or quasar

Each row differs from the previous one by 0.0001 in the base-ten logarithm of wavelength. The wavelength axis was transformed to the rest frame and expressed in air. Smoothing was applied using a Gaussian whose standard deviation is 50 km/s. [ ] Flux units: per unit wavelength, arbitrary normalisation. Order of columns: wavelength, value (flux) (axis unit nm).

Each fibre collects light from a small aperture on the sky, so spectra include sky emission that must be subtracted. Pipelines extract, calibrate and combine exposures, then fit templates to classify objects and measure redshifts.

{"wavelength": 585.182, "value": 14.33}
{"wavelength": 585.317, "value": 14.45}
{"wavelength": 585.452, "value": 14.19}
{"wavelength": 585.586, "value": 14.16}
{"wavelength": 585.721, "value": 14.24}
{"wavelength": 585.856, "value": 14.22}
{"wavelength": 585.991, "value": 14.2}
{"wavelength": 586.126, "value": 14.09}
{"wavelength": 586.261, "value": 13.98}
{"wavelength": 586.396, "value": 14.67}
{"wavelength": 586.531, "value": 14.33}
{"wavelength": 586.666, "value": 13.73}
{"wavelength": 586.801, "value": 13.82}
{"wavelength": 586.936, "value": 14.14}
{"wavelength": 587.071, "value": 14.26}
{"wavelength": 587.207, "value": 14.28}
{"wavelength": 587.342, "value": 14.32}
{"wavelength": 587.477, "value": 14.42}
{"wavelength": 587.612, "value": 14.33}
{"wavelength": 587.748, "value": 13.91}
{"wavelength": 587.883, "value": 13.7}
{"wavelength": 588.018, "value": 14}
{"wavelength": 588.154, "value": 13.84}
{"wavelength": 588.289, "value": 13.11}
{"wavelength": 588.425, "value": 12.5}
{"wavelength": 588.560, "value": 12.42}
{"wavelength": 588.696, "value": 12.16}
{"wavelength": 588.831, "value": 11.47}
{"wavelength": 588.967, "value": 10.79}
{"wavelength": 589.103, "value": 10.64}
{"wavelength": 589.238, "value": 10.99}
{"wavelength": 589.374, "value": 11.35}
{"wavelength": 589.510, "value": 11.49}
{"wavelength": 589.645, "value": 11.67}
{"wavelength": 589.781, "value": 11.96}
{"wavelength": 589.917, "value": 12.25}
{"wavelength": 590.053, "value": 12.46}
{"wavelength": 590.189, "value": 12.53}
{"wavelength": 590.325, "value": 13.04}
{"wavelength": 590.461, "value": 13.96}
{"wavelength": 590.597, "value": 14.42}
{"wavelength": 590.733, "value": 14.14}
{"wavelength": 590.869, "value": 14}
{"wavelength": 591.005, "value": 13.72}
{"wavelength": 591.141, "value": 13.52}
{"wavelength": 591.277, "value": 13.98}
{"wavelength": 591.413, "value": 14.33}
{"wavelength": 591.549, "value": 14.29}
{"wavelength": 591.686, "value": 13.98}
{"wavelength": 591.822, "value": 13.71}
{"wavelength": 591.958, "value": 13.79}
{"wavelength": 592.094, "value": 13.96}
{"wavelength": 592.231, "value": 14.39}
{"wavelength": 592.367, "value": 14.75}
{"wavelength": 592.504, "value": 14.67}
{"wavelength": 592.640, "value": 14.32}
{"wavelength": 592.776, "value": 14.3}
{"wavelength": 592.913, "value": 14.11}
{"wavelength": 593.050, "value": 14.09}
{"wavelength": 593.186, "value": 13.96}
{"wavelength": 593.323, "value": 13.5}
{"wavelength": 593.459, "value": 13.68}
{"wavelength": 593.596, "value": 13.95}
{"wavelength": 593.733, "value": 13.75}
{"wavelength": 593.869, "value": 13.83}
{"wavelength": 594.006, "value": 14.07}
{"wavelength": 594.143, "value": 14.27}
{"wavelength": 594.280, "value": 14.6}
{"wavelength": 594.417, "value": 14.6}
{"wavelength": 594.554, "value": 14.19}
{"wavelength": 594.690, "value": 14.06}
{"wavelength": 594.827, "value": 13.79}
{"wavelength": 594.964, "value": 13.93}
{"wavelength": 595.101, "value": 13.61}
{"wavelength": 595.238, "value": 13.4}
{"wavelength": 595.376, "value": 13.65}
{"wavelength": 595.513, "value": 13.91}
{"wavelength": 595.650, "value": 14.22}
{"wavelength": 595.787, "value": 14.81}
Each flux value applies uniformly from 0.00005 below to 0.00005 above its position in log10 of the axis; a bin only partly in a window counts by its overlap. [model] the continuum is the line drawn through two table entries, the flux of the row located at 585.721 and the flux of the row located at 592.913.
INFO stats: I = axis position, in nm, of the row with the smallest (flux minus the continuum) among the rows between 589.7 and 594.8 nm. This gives 589.781 nm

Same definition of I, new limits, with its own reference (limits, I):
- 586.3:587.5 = 586.666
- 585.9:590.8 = 589.103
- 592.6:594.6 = 593.323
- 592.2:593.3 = 593.186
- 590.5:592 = 591.141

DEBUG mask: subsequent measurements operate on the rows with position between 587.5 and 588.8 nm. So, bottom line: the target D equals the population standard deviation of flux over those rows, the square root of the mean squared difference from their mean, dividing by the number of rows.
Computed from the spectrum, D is 0.8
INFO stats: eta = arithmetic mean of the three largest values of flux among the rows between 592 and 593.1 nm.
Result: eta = 14.6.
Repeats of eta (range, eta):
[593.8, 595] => 14.5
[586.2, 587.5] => 14.5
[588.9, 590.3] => 12.4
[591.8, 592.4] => 14.4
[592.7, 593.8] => 14.2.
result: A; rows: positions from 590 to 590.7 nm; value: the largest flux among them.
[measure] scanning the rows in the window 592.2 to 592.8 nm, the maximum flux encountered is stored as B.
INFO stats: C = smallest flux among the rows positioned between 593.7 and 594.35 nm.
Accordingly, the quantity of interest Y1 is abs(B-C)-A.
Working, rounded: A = 14.42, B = 14.75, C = 13.75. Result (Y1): -13.4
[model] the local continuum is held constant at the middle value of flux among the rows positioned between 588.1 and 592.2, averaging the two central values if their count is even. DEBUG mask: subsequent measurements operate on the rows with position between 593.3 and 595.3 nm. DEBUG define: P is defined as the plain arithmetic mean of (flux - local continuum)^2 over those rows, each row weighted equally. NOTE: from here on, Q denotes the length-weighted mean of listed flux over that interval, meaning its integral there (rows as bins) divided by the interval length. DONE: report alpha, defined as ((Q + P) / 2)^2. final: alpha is 55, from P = 0.88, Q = 14.0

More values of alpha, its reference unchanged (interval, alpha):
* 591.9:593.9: 58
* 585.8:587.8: 60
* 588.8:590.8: 51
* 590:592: 53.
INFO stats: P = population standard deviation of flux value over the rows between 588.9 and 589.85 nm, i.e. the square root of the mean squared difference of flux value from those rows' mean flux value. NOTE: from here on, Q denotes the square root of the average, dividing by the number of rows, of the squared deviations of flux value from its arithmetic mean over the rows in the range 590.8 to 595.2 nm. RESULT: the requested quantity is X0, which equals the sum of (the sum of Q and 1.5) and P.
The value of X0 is 2.27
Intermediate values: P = 0.45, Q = 0.33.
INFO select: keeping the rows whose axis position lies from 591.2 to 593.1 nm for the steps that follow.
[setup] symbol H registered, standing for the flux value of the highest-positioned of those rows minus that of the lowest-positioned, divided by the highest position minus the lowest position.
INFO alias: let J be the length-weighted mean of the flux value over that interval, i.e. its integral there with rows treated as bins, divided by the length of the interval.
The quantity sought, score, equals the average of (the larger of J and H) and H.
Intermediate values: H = 0.1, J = 14.2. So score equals 7.1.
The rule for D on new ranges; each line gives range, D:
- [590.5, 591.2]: 0.3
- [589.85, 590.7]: 0.8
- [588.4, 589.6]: 0.6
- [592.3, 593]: 0.2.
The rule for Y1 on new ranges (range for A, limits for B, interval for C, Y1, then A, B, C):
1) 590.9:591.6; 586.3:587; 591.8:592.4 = -13.4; 14.33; 14.67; 13.71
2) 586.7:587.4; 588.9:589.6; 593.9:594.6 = -11.7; 14.32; 11.49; 14.07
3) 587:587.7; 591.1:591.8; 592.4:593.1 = -14.2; 14.42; 14.33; 14.09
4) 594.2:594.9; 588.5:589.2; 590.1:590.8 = -14.5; 14.6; 12.42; 12.53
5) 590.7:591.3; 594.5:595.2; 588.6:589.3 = -10.6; 14.14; 14.19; 10.64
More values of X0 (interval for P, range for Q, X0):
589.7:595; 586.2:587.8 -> 2.39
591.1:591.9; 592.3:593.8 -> 2.16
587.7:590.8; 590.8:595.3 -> 2.98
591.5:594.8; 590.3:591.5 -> 2.23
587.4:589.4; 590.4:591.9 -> 3.08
